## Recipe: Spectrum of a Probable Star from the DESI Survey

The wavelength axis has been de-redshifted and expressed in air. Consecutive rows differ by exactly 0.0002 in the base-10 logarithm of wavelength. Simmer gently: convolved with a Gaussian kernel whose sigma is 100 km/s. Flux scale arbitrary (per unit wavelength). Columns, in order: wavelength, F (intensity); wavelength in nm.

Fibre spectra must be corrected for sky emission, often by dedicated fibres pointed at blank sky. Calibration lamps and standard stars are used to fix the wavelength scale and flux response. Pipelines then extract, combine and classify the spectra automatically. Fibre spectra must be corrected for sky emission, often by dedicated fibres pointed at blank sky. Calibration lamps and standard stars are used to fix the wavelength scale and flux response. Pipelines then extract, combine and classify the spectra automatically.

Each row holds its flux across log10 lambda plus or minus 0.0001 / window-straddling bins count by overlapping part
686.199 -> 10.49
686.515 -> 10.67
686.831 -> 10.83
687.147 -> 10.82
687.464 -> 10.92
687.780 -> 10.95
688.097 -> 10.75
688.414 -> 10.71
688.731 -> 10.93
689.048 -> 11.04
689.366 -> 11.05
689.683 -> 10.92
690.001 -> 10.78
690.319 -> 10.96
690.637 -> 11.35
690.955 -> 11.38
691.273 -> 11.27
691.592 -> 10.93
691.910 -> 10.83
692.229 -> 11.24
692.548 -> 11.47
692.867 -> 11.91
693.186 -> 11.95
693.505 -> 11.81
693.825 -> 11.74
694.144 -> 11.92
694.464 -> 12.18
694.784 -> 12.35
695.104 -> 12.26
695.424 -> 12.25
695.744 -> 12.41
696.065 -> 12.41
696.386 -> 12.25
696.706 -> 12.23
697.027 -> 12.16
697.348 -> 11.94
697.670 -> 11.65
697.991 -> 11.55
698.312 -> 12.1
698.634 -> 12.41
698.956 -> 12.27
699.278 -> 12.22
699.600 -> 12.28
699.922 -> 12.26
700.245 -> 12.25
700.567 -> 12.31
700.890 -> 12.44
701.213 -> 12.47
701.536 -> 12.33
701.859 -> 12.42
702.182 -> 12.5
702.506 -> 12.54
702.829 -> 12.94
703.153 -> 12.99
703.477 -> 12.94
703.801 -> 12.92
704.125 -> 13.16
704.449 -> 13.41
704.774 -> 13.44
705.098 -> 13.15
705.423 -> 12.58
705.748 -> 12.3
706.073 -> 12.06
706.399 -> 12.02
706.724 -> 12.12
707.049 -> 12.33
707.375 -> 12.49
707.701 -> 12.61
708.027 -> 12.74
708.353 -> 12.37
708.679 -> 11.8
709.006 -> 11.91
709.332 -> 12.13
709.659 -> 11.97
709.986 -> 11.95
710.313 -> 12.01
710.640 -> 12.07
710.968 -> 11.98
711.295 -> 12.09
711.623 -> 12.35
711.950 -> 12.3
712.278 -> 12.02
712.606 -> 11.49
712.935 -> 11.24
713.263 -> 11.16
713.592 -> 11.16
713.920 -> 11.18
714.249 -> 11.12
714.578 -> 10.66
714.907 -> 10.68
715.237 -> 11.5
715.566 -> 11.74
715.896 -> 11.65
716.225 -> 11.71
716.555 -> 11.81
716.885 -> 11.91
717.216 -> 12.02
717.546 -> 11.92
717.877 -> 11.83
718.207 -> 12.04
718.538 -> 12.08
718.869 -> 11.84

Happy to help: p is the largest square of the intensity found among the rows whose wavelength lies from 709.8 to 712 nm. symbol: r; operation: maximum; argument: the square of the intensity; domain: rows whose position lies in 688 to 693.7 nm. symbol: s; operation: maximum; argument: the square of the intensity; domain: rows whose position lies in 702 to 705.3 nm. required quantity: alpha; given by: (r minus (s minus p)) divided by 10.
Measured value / 11.5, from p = 153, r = 143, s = 181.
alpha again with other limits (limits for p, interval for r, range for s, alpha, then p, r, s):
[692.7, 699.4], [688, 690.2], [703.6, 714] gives 9.5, 154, 122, 181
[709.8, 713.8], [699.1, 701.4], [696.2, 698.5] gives 15.8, 153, 156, 150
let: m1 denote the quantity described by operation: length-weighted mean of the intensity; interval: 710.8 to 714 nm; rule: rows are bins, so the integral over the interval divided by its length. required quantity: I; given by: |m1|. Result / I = 11.7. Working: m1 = 11.7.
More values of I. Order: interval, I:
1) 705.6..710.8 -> 12.2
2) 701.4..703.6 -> 12.7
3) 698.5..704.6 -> 12.6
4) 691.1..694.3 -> 11.5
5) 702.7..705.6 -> 13.1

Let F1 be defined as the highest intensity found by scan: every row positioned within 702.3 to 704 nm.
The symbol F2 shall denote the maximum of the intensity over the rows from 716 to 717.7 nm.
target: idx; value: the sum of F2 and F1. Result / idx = 25.0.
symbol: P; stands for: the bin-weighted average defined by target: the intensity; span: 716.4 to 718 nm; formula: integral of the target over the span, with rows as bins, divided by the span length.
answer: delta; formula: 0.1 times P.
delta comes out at 1.19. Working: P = 11.9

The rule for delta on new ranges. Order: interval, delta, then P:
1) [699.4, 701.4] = 1.23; 12.3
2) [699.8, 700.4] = 1.22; 12.2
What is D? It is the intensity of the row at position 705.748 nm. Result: 12.3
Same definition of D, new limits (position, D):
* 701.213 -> 12.47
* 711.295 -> 12.09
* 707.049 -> 12.33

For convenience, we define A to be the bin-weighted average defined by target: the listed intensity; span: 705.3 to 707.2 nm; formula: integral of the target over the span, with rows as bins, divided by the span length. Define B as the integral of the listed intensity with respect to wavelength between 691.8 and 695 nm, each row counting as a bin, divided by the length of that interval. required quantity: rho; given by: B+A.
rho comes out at 24.0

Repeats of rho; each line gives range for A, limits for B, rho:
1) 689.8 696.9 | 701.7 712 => 24.2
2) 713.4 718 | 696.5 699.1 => 23.5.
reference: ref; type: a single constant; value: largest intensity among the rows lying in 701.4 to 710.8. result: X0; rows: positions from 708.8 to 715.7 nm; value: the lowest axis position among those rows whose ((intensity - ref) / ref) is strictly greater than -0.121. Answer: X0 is 709.006 nm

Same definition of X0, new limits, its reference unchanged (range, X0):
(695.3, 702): 695.424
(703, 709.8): 703.153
